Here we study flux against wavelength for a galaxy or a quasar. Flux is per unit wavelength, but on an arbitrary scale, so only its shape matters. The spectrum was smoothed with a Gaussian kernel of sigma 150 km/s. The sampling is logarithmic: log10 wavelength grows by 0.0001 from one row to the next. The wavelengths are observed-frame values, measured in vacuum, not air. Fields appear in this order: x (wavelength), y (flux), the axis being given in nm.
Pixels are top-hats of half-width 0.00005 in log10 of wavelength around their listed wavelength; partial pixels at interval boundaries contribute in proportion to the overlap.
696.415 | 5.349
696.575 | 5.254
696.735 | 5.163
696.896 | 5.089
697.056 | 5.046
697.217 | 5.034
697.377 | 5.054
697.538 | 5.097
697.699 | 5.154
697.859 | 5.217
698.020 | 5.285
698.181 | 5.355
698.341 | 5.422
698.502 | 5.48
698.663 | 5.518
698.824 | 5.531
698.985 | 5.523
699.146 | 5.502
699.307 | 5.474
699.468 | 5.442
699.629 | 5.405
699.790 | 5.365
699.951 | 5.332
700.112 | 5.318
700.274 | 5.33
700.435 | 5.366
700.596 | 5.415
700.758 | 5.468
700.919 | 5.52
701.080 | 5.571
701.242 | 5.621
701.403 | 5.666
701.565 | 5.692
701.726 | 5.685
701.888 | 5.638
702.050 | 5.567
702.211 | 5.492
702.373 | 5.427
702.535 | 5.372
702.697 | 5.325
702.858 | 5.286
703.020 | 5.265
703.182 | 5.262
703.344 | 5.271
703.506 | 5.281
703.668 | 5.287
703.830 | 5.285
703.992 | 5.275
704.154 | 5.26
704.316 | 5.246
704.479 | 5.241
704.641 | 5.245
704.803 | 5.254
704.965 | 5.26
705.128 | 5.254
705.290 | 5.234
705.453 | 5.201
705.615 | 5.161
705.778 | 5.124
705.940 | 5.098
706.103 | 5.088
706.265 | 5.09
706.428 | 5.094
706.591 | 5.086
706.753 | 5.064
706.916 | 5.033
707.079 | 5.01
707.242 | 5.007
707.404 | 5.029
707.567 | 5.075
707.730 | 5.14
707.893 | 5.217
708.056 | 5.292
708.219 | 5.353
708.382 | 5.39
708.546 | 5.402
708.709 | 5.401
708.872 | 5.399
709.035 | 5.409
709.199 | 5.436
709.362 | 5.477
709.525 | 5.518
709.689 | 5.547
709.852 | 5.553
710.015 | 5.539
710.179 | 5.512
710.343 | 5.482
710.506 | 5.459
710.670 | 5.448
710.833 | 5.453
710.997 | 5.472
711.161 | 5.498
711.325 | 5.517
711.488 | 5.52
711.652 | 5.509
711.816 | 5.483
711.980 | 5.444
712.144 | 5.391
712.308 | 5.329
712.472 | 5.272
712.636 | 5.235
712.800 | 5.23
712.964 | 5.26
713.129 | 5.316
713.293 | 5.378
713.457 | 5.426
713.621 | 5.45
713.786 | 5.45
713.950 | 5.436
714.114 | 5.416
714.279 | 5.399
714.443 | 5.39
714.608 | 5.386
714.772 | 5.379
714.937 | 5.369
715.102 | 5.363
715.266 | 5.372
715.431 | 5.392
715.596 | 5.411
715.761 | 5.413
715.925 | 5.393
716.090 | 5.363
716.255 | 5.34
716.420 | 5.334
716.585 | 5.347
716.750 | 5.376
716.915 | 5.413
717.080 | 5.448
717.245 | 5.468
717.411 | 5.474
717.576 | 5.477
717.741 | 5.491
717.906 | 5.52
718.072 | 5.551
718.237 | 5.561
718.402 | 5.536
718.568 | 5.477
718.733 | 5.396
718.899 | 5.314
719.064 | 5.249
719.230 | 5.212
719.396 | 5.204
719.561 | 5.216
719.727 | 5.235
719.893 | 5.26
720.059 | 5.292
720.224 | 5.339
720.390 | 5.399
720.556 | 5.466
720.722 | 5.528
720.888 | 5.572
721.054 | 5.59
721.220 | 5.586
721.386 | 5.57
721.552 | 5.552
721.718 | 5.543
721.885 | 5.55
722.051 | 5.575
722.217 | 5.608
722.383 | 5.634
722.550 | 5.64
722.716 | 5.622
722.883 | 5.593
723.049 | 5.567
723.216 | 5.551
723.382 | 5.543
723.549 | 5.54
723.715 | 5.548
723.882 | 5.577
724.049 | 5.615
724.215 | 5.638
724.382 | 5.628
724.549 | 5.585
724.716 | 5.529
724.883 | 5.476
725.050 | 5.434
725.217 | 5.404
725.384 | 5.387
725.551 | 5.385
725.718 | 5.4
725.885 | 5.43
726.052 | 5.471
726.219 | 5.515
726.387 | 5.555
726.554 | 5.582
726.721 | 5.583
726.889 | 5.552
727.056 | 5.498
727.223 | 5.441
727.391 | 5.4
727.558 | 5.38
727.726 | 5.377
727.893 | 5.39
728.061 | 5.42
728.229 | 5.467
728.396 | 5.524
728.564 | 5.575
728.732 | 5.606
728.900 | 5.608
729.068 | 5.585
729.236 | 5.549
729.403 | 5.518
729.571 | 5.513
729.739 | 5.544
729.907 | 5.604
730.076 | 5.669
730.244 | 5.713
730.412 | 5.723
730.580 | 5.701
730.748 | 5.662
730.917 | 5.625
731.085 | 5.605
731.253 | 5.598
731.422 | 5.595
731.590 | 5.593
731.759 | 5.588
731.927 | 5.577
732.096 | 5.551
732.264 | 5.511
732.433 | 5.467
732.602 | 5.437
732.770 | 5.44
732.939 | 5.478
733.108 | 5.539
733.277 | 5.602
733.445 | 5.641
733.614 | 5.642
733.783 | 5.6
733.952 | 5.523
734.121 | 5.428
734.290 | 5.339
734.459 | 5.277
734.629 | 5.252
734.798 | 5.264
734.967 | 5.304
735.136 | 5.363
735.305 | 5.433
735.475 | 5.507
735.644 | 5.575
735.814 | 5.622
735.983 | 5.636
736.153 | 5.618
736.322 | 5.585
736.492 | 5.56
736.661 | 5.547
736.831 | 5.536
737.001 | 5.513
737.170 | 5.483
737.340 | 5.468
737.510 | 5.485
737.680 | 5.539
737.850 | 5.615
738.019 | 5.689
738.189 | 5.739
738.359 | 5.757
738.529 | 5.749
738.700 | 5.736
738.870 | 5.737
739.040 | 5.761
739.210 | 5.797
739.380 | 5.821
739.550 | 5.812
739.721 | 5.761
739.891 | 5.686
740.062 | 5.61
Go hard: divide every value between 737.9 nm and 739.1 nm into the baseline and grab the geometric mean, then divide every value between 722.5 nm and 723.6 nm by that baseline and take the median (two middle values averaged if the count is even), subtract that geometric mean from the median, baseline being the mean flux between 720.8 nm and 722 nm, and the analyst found 0.030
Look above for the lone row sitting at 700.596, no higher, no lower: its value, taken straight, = 5.415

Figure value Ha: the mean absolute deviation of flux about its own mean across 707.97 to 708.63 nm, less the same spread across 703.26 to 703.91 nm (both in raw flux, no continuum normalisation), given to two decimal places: 0.03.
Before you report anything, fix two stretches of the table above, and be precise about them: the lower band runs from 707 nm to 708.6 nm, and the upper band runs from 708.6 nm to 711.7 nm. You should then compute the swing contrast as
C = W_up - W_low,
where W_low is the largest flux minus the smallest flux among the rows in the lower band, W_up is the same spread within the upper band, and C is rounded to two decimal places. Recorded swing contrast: -0.24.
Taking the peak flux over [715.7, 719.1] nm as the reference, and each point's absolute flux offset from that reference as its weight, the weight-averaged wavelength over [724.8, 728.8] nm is 726.65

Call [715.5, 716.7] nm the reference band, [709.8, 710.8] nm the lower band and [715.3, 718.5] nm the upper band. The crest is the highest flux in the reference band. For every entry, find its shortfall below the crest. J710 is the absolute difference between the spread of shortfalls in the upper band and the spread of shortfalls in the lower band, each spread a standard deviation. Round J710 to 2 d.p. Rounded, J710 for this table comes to 0.03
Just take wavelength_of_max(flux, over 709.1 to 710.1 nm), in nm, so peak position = 709.852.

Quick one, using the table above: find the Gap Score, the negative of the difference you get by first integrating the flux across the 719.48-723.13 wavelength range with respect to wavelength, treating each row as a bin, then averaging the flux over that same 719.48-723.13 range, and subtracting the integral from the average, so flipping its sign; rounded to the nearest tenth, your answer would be 14.6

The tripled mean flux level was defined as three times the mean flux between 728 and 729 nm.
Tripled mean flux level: 16.60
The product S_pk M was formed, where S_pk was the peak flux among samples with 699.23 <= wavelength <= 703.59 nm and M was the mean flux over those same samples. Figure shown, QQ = 31.0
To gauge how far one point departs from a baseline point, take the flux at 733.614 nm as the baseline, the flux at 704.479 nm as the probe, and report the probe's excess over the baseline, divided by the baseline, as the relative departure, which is -0.071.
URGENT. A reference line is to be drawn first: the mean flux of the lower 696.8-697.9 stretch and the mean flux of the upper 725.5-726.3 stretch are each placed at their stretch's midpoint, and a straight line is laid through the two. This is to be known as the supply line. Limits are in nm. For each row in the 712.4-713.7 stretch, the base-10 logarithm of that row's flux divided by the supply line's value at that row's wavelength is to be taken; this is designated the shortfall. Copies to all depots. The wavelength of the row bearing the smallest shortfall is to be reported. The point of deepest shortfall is 712.800 nm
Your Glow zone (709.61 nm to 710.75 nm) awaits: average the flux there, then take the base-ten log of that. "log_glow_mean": 0.741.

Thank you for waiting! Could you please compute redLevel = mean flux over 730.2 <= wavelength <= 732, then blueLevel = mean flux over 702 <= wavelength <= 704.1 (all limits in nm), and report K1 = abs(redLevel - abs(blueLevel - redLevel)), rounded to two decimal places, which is 5.34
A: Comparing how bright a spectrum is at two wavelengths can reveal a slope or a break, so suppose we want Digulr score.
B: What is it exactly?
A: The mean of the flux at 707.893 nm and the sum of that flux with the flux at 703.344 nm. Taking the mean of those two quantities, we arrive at 7.9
